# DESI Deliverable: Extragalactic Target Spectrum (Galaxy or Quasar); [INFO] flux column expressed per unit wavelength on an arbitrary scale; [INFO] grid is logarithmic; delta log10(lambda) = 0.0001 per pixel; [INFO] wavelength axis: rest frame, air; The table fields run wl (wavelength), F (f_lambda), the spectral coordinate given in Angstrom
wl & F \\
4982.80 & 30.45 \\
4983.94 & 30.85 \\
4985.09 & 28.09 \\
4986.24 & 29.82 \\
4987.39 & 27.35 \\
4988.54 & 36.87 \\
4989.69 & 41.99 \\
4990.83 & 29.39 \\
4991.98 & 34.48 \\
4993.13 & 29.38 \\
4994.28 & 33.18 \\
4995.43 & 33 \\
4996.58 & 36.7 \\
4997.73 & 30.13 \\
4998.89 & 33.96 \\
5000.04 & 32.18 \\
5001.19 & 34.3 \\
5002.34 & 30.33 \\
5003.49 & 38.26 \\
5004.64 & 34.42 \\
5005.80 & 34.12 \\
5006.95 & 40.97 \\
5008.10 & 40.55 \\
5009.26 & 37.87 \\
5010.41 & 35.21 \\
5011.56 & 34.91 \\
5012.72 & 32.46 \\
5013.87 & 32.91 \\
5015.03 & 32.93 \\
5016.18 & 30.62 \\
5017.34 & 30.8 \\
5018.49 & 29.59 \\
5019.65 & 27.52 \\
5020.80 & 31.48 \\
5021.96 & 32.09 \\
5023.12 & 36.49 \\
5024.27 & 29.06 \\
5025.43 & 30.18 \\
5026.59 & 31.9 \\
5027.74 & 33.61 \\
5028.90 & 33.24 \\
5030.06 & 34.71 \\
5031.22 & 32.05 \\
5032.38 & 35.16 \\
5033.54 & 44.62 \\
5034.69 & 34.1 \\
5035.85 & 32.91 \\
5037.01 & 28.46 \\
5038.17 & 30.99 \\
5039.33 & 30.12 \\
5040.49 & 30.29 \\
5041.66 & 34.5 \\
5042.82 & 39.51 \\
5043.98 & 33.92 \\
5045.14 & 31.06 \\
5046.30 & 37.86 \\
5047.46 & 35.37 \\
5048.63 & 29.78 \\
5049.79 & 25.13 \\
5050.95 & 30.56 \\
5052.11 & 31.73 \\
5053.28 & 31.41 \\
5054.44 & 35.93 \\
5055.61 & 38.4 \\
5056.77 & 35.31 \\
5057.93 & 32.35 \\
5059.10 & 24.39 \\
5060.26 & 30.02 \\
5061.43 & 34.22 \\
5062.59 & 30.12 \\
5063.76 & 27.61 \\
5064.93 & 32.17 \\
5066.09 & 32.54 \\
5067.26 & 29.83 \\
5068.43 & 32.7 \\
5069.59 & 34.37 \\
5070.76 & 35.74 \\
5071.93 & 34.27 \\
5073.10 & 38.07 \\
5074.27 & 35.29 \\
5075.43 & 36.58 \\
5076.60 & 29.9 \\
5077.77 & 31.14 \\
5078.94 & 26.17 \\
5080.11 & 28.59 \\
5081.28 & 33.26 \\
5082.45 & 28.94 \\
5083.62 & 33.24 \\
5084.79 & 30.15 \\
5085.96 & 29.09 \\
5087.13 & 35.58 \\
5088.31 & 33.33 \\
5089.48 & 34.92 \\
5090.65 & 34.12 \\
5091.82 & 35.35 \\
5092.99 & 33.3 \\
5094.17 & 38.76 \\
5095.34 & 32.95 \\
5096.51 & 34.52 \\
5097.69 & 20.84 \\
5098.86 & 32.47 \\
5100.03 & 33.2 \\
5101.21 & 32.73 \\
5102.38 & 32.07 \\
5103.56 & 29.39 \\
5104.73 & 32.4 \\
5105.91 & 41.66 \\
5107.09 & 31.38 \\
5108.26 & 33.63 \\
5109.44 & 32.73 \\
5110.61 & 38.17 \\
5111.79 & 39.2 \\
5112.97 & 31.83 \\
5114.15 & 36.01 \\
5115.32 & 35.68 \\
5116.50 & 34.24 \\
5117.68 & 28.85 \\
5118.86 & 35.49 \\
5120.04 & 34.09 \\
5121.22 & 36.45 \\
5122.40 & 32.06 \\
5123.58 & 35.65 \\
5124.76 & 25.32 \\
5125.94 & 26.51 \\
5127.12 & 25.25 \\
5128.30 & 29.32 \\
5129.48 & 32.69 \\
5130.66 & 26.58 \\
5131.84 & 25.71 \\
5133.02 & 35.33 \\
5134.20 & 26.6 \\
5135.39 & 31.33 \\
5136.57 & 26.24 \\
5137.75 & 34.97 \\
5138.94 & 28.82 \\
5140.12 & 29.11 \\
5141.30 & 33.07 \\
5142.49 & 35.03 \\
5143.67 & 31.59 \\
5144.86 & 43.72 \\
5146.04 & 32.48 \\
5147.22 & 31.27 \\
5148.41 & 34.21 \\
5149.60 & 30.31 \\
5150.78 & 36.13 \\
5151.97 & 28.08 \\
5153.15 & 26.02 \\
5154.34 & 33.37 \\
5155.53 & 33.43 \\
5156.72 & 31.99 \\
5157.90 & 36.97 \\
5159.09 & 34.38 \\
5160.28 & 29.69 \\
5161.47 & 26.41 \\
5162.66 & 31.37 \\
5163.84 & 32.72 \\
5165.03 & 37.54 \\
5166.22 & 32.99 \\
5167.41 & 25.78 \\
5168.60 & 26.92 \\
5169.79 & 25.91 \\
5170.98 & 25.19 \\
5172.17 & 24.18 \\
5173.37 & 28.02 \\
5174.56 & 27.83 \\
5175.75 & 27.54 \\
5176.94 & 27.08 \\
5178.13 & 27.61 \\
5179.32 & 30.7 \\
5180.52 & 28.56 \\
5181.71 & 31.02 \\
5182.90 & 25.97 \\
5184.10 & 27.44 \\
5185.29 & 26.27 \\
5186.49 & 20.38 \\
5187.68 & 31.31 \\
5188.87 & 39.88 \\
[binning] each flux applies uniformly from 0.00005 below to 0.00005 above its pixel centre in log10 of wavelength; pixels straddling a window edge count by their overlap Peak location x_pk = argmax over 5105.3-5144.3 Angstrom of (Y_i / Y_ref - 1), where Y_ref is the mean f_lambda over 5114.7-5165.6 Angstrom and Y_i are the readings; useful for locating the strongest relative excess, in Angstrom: 5105.91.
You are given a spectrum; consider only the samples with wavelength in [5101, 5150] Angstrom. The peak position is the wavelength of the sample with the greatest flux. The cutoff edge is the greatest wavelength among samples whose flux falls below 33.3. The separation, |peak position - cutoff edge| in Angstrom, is 4.7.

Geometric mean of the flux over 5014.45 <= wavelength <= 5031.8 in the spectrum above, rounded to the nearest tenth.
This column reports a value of 31.7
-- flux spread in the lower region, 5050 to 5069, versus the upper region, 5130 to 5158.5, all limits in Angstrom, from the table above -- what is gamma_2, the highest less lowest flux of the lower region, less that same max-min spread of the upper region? -4.0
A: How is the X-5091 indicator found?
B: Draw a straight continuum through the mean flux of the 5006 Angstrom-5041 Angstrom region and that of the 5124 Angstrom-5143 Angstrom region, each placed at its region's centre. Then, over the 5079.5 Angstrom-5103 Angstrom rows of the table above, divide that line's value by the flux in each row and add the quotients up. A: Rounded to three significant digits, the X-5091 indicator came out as 19.4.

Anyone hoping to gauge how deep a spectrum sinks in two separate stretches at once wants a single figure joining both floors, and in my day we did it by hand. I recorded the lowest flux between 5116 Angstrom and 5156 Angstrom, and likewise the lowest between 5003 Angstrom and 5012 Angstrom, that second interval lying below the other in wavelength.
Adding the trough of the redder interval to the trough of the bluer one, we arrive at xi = 59.4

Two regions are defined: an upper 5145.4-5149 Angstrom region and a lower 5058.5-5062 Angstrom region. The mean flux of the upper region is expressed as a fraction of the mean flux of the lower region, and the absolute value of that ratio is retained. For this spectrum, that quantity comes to 1.11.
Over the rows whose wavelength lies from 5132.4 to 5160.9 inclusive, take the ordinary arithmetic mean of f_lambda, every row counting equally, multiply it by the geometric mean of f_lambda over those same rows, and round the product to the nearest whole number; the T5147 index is 1033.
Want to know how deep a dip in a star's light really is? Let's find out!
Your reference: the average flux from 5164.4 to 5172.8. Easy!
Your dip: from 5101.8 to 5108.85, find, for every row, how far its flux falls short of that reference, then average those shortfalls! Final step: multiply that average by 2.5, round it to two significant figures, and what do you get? -13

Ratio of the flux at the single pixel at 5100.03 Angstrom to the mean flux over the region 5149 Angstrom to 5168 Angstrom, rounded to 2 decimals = 1.05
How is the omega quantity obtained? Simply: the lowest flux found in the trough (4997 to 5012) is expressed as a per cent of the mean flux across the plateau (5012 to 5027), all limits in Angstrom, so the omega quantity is 96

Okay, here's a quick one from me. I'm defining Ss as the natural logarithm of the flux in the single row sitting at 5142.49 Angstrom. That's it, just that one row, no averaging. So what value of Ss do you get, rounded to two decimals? 3.56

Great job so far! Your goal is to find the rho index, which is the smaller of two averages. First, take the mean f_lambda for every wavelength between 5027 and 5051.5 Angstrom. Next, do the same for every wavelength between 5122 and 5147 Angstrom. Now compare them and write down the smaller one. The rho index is 31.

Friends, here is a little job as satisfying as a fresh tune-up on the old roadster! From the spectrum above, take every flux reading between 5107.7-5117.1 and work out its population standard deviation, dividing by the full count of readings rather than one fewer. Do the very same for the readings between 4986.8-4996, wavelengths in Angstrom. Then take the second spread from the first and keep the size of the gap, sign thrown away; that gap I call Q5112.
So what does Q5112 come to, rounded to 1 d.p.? 2.0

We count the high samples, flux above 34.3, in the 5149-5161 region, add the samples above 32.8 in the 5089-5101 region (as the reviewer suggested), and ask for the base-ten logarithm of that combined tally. 1.0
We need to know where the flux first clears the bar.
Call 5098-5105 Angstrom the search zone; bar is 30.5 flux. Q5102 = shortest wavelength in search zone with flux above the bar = 5098.86 Angstrom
